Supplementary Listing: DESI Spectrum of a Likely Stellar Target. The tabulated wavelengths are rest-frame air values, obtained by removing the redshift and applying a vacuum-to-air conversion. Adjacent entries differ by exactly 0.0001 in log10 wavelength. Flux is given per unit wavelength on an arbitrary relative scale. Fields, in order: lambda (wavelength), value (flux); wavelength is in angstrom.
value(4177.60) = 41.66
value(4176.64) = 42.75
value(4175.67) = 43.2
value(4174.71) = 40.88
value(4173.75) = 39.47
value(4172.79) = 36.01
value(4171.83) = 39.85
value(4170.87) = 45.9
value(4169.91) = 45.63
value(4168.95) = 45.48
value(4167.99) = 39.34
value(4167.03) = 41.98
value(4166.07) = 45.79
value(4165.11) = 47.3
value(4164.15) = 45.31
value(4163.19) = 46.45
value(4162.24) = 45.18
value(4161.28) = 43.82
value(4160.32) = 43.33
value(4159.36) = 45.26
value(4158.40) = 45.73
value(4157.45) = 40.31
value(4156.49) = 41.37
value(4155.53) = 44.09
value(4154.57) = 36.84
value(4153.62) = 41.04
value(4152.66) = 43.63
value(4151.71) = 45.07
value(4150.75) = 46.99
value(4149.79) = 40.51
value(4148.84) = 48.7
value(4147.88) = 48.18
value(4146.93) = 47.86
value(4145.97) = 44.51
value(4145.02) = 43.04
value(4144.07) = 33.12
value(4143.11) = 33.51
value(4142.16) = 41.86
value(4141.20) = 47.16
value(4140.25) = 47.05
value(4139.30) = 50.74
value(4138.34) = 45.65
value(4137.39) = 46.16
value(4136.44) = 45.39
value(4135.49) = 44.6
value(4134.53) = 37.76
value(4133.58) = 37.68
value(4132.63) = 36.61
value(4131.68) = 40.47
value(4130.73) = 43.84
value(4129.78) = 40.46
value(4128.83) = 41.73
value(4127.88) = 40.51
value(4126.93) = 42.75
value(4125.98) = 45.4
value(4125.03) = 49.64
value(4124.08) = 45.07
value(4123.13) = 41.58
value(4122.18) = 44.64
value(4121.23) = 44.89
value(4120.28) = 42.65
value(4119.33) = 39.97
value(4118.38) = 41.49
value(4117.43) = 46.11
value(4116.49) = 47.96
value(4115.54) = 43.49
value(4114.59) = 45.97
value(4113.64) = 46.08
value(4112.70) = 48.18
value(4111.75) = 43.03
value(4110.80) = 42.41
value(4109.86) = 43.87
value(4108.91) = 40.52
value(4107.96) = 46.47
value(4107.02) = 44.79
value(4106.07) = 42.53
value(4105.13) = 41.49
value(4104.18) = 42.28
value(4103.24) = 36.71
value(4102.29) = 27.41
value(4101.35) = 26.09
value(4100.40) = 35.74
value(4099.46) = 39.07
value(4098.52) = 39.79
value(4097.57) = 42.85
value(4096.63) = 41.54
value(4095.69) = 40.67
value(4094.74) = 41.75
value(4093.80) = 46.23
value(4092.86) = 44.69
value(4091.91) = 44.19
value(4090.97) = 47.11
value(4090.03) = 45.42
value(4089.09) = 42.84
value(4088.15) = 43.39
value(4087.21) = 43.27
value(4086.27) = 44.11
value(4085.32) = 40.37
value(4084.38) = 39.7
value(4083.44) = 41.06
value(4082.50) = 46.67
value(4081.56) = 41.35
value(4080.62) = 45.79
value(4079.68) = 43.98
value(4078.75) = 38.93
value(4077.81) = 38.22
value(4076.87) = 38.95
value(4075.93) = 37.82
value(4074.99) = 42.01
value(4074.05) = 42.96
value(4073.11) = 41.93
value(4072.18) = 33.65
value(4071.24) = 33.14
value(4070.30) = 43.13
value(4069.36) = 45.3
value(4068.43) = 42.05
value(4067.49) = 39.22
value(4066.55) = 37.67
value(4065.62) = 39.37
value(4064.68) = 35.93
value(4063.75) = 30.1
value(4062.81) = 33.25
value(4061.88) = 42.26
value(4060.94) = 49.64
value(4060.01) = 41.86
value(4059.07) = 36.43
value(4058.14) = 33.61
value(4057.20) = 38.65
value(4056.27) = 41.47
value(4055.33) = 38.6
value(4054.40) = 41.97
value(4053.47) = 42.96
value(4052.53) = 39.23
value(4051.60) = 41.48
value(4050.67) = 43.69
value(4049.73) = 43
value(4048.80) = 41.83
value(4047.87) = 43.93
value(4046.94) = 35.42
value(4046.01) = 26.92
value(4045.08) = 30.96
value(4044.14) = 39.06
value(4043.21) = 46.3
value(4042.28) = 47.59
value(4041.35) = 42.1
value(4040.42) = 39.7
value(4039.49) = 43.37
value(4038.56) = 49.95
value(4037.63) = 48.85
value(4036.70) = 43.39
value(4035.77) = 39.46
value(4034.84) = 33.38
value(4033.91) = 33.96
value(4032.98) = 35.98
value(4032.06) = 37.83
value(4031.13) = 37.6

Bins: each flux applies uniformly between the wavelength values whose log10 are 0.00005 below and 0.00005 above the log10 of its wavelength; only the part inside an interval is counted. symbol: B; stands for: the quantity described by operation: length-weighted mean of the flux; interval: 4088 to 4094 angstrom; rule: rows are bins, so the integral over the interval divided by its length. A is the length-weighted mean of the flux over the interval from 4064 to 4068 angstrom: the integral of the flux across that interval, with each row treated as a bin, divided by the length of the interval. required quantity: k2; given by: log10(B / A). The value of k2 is 0.08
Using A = 37.7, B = 44.9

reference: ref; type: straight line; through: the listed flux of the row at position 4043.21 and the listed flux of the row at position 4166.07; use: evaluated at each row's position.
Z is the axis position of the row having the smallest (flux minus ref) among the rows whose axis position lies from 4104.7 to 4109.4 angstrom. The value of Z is 4108.91 angstrom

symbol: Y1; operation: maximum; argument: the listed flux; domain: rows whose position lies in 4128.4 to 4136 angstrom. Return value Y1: 44.6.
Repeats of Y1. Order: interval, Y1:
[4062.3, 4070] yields 45.3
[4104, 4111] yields 46.47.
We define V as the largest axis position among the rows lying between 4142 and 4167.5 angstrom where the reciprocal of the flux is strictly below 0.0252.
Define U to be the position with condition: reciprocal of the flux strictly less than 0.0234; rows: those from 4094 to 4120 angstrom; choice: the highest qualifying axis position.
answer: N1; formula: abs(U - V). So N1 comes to 49.6 angstrom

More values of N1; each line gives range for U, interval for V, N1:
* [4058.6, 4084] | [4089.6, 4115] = 32.1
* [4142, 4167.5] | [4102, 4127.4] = 39.1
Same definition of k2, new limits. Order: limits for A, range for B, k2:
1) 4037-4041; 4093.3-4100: -0.04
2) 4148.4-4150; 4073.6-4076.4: -0.05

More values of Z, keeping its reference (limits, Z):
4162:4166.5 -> 4162.24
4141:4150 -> 4144.07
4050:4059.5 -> 4058.14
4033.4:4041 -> 4034.84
